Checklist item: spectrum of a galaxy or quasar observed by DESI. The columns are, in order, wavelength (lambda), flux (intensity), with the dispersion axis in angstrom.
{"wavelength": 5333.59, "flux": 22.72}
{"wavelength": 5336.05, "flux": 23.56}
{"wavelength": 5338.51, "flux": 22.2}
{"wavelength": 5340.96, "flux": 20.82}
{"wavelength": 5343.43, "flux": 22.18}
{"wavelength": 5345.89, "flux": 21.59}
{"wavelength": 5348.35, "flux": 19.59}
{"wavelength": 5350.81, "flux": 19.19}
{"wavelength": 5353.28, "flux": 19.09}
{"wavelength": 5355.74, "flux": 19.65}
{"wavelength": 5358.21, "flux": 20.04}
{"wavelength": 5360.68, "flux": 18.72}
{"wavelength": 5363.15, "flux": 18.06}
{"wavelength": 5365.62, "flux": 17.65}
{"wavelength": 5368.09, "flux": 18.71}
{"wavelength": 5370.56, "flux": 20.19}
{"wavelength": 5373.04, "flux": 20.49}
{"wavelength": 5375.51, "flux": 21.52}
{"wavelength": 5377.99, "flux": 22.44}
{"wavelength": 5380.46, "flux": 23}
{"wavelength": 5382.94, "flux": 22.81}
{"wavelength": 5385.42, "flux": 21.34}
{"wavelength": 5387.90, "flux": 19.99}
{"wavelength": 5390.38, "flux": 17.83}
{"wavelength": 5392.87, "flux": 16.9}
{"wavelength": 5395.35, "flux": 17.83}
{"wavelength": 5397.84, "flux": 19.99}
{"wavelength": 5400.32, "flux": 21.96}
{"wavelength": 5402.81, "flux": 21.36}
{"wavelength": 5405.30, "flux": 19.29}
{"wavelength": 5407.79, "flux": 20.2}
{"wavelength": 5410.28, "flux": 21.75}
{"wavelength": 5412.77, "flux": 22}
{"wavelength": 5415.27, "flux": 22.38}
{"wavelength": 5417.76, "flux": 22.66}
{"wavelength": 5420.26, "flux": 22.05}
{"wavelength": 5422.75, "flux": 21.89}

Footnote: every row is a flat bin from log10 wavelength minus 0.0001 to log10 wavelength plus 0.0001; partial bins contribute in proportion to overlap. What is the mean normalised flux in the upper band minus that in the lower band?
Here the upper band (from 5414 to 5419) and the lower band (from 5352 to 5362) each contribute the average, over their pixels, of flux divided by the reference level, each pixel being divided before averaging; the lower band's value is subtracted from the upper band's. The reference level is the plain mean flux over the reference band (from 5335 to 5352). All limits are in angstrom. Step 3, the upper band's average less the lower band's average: 0.15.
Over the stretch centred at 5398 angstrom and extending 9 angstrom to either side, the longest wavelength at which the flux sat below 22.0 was 5405.30 angstrom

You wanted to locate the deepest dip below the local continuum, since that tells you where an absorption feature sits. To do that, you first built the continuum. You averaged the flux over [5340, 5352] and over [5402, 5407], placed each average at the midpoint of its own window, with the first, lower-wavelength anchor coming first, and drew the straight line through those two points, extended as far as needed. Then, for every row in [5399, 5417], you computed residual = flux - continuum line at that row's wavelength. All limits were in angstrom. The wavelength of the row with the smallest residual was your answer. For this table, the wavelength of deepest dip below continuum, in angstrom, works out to 5405.30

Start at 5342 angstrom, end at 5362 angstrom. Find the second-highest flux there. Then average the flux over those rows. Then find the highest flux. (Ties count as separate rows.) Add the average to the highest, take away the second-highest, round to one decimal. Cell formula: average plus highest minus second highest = 20.6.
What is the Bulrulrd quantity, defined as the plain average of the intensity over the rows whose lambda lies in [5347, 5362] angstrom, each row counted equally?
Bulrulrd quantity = 19.4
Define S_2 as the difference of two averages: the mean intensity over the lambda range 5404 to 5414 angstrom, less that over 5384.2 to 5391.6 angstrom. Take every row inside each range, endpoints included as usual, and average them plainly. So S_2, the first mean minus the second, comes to 1.1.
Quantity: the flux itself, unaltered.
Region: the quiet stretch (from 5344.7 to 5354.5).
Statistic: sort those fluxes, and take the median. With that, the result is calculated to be 19.4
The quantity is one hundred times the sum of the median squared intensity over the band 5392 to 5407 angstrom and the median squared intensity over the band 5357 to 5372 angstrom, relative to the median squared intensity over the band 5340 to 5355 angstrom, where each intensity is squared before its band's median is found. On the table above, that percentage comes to 180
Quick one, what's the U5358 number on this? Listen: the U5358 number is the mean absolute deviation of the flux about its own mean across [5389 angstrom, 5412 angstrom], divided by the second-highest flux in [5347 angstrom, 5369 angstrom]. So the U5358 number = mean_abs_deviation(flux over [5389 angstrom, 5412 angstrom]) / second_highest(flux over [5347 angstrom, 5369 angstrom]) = 0.078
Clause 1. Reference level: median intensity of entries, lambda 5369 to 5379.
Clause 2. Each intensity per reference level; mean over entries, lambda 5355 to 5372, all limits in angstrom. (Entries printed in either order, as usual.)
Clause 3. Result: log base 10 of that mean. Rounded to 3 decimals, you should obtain -0.044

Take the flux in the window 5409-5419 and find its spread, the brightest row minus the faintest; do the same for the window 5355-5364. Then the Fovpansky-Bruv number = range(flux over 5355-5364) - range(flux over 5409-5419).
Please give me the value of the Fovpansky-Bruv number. 1.1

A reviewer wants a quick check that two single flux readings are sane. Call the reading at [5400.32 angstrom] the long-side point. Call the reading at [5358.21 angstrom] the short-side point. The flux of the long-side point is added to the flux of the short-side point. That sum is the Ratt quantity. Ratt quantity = 42.0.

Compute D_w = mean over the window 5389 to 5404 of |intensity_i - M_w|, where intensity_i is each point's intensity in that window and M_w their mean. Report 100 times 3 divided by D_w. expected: 167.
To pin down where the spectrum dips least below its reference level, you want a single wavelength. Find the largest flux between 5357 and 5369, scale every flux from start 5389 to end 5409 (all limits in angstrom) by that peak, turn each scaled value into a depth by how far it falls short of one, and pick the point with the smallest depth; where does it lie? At 5400.32 angstrom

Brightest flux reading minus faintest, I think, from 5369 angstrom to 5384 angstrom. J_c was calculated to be 2.8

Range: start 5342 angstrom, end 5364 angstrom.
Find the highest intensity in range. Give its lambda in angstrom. 5343.43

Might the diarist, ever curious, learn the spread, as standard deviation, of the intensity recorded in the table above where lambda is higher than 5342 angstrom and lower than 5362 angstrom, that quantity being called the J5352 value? 1.2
